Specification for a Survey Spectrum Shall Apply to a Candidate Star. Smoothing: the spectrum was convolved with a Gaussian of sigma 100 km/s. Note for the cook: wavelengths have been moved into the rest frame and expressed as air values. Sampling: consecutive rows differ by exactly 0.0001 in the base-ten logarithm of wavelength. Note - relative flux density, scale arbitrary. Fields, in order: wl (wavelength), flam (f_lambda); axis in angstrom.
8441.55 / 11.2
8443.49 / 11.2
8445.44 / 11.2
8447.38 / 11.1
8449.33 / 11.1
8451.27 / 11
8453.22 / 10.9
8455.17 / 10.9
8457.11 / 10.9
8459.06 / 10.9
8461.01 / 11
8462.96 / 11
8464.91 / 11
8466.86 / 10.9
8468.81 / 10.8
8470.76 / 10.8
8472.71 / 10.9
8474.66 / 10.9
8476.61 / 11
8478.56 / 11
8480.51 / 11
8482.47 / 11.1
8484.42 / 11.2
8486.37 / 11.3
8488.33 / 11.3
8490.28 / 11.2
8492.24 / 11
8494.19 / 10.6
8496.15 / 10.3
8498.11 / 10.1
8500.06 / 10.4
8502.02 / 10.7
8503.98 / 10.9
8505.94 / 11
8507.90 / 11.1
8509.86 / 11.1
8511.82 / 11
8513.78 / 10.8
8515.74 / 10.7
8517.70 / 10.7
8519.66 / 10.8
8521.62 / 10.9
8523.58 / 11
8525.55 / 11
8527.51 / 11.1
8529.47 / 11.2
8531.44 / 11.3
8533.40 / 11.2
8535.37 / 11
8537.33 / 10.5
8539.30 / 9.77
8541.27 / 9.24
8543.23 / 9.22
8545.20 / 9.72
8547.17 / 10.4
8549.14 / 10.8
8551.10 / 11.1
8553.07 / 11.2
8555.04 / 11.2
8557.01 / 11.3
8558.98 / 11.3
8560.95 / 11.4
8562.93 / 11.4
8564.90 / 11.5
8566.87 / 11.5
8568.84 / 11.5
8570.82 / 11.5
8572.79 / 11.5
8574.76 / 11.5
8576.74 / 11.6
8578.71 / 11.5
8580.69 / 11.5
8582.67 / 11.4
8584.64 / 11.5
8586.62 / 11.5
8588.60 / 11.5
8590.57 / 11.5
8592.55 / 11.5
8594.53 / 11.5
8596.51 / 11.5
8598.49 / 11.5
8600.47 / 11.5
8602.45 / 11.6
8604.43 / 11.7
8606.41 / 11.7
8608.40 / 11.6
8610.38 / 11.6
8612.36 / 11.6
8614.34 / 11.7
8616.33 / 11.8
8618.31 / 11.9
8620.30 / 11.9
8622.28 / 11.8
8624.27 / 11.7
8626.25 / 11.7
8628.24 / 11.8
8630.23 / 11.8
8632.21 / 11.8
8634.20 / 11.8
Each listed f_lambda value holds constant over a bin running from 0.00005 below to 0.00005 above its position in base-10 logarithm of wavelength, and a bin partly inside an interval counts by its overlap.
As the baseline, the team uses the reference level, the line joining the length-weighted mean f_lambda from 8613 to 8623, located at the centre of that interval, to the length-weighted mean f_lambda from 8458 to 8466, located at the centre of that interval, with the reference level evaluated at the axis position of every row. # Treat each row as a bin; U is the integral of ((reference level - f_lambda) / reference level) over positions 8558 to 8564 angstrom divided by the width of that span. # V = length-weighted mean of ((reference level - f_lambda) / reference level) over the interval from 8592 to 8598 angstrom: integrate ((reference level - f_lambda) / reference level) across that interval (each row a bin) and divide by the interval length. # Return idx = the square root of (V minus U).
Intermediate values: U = 0.012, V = 0.016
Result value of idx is 0.07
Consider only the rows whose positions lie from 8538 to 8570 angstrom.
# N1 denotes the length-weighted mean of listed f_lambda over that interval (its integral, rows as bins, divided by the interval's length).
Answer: 10.8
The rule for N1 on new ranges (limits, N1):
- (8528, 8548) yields 10.4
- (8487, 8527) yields 10.8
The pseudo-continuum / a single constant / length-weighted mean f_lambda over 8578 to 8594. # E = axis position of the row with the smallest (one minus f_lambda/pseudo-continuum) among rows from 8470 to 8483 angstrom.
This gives 8482.47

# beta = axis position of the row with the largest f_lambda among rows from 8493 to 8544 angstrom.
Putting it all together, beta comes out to 8531.44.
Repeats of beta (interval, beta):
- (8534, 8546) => 8535.37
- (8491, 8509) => 8507.90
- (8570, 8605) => 8604.43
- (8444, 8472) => 8445.44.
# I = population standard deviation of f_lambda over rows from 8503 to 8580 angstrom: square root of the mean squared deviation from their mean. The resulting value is 0.58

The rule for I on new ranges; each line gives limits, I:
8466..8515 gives 0.29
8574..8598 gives 0.04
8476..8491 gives 0.12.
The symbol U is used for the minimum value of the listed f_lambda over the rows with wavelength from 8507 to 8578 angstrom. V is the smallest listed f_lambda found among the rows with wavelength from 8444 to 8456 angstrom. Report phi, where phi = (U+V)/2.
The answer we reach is 10.1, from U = 9.22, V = 10.9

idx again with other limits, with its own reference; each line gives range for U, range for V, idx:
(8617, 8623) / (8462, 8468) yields 0.07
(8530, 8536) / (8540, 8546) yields 0.40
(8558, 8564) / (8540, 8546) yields 0.41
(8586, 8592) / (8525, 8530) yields 0.08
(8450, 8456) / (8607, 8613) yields 0.13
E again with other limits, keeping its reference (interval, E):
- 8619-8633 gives 8620.30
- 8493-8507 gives 8505.94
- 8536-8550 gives 8549.14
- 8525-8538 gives 8531.44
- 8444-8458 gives 8445.44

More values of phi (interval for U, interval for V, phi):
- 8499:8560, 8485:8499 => 9.7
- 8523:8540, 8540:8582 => 9.5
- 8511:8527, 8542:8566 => 10.0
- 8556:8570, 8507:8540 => 10.5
